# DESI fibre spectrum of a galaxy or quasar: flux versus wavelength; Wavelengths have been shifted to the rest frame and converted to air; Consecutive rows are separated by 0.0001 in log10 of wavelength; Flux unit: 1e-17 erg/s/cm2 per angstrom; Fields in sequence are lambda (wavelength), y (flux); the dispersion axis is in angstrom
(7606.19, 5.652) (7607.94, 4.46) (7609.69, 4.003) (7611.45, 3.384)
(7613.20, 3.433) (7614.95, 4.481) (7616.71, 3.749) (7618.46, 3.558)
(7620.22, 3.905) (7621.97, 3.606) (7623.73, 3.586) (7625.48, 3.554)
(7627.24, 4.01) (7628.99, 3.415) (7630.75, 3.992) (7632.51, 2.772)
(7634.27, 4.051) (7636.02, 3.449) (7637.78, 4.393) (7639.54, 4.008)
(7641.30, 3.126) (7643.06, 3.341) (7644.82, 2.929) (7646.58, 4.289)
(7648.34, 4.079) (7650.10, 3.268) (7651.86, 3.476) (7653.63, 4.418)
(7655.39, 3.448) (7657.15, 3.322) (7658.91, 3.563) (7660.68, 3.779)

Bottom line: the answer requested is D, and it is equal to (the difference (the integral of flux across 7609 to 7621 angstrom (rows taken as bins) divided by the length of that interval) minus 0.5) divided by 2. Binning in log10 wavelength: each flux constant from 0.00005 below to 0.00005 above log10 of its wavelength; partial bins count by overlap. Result 1.64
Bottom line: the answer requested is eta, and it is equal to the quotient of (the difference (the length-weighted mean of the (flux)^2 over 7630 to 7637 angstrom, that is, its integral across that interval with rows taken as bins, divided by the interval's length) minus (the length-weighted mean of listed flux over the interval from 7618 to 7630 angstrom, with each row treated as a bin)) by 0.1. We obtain 94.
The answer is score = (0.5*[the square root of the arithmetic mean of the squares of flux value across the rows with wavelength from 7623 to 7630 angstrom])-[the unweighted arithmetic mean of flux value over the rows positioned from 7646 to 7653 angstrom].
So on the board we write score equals -1.95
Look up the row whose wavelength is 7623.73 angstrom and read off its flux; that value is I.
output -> 3.586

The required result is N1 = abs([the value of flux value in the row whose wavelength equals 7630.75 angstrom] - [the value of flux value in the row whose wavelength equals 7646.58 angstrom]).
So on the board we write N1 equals 0.3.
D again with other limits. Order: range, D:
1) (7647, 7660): 1.59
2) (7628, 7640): 1.61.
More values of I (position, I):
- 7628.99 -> 3.415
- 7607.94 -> 4.46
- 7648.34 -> 4.079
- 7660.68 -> 3.779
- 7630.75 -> 3.992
